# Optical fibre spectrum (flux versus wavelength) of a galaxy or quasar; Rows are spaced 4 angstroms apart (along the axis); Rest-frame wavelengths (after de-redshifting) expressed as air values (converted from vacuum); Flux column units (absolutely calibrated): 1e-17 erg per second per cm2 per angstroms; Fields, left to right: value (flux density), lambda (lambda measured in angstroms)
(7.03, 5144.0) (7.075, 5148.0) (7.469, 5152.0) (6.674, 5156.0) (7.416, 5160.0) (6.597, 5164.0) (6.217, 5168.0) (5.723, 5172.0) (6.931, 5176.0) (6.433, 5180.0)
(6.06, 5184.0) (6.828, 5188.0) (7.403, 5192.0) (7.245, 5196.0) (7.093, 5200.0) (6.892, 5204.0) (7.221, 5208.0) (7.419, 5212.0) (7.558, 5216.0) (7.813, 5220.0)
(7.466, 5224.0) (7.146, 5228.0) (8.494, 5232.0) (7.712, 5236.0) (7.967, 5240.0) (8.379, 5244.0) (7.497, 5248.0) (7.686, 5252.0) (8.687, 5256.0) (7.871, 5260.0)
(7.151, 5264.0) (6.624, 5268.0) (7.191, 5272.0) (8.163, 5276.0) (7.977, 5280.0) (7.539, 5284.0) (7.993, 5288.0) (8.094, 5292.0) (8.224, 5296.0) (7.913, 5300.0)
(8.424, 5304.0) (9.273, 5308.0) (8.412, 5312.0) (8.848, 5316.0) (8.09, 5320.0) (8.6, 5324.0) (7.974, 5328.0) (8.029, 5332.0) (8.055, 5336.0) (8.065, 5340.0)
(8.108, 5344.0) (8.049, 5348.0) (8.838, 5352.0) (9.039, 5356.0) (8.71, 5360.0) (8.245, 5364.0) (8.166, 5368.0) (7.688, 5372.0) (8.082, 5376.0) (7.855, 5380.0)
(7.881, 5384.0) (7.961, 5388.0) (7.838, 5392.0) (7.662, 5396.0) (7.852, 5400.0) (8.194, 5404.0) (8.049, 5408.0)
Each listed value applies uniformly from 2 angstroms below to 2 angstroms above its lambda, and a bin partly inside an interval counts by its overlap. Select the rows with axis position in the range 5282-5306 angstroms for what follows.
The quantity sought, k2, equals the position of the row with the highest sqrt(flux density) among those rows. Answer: 5304.0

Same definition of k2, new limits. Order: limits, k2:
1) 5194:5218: 5216.0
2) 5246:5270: 5256.0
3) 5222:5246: 5232.0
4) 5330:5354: 5352.0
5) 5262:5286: 5276.0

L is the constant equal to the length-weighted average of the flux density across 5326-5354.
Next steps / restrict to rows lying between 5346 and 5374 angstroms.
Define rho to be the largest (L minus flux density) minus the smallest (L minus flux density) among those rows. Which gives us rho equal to 1.4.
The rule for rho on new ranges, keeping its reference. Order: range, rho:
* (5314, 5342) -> 0.9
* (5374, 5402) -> 0.4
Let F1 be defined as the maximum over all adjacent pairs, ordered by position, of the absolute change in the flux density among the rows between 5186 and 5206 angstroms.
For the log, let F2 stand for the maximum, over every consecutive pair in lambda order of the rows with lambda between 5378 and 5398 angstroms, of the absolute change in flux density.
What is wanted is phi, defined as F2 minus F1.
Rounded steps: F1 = 0.6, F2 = 0.2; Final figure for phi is -0.40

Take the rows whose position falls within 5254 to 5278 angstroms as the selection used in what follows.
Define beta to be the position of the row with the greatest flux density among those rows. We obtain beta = 5256.0 angstroms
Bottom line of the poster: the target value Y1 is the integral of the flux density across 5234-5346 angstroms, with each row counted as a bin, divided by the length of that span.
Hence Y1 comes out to 8.0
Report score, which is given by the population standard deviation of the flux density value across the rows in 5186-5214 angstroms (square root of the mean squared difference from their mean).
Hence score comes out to 0.21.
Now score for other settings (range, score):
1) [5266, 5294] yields 0.53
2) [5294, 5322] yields 0.43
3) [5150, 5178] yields 0.58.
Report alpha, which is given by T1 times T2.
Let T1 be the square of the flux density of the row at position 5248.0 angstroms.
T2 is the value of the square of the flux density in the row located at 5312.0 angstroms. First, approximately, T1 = 56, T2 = 71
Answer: 3977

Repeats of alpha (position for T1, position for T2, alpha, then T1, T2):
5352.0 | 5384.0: 4851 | 78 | 62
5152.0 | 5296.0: 3773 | 56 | 68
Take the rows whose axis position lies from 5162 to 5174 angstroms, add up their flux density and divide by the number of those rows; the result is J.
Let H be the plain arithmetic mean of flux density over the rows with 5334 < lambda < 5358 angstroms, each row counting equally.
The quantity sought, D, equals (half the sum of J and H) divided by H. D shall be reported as 0.87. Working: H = 8.4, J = 6.2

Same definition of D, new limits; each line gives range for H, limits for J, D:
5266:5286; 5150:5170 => 0.96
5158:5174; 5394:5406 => 1.11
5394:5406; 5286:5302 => 1.01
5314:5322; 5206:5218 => 0.94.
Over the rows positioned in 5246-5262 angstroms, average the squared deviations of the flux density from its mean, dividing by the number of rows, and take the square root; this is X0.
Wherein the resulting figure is 0.45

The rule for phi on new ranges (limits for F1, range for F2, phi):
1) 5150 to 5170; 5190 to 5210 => -0.49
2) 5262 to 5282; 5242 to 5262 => 0.03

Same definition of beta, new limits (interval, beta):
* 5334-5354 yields 5352.0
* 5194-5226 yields 5220.0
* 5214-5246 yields 5232.0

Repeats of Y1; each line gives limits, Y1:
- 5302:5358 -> 8.4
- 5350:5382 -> 8.3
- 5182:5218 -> 7.1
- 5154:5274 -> 7.2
